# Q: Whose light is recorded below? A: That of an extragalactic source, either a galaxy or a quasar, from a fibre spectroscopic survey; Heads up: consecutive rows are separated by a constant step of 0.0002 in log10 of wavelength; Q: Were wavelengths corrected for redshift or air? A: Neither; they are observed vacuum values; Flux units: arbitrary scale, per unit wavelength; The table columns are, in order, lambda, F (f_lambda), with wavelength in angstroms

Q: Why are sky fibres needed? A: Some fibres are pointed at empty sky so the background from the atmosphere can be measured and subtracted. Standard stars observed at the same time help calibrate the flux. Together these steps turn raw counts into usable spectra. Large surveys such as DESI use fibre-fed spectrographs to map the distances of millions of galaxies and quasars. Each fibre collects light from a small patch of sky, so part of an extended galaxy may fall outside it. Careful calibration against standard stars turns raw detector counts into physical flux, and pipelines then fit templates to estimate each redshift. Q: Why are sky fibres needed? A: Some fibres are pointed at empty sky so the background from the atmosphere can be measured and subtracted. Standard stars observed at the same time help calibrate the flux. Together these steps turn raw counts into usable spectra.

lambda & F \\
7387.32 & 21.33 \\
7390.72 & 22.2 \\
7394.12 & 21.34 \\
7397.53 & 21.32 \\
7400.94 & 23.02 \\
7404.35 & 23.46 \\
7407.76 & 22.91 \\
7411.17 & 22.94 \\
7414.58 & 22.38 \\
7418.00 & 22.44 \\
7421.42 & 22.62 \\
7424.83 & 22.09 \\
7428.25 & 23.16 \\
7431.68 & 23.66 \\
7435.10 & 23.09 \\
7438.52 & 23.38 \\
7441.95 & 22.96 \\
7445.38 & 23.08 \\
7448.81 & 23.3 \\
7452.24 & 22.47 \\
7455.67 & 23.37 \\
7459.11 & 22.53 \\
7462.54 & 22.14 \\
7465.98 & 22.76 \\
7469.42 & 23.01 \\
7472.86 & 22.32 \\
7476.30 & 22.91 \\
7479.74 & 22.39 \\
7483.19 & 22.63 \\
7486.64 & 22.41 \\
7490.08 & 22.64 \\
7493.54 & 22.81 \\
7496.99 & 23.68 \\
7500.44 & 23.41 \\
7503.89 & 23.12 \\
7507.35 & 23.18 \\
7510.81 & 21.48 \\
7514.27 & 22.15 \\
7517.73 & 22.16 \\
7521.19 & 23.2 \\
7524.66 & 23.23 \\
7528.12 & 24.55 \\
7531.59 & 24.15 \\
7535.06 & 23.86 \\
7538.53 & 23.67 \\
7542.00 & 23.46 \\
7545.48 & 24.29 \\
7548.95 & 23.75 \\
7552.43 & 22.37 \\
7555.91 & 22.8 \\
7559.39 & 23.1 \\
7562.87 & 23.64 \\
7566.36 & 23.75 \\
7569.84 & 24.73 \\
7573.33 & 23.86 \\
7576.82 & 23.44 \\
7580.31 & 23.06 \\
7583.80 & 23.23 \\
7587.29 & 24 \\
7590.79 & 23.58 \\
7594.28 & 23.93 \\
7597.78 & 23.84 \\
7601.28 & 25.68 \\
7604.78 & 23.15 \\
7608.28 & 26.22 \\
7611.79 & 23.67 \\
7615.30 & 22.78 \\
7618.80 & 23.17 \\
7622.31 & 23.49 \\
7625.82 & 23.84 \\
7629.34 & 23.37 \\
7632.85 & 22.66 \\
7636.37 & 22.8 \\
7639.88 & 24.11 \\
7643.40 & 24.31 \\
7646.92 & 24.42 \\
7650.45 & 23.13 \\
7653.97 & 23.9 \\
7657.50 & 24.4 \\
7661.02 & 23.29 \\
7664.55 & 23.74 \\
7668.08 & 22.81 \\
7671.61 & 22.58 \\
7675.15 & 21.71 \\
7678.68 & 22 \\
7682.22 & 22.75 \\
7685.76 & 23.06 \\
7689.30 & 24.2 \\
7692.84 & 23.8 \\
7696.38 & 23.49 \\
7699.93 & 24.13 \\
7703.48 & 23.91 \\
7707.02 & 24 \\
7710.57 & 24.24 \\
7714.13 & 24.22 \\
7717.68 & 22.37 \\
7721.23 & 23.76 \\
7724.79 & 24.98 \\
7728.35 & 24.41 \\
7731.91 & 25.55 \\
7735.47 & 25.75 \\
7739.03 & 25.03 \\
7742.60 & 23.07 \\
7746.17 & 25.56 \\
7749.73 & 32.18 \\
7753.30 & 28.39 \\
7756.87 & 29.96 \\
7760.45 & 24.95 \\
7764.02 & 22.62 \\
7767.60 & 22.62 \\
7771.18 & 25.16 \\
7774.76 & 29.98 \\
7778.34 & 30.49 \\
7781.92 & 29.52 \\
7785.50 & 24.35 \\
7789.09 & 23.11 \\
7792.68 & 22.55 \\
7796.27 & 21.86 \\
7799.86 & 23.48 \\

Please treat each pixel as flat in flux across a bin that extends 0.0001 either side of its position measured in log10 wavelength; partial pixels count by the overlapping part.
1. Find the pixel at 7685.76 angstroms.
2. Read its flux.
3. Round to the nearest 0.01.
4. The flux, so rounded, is 23.06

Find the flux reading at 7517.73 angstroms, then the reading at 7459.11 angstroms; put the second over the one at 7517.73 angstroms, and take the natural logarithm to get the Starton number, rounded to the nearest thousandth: 0.017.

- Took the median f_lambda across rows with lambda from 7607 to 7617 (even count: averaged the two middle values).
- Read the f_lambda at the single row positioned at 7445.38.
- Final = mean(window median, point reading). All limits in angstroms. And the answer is 23.4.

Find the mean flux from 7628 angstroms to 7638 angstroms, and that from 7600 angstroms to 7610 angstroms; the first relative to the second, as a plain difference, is -2.1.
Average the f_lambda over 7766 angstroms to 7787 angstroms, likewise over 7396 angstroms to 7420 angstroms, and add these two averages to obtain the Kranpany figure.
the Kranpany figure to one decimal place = 49.7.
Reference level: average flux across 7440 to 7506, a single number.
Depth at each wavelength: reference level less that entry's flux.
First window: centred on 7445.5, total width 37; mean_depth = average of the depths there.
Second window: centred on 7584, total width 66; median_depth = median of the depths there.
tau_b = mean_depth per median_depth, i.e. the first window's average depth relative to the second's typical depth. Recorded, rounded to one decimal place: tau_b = 0.2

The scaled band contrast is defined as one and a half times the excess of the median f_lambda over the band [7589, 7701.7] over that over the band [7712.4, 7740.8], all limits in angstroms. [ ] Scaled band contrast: -1.7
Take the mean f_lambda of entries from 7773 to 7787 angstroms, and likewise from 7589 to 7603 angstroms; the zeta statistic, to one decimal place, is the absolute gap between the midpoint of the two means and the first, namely 2.2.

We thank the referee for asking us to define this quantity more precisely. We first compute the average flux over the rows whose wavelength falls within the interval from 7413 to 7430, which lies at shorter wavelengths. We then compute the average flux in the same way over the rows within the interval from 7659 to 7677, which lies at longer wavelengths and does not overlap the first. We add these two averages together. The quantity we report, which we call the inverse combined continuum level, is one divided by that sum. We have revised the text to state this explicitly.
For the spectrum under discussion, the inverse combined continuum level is 0.0220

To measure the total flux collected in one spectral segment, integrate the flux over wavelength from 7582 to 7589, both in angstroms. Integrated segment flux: 165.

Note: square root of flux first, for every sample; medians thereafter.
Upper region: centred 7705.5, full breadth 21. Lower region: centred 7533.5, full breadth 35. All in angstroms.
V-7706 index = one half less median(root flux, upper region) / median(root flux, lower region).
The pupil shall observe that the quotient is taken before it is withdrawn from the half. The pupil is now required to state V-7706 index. -0.507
